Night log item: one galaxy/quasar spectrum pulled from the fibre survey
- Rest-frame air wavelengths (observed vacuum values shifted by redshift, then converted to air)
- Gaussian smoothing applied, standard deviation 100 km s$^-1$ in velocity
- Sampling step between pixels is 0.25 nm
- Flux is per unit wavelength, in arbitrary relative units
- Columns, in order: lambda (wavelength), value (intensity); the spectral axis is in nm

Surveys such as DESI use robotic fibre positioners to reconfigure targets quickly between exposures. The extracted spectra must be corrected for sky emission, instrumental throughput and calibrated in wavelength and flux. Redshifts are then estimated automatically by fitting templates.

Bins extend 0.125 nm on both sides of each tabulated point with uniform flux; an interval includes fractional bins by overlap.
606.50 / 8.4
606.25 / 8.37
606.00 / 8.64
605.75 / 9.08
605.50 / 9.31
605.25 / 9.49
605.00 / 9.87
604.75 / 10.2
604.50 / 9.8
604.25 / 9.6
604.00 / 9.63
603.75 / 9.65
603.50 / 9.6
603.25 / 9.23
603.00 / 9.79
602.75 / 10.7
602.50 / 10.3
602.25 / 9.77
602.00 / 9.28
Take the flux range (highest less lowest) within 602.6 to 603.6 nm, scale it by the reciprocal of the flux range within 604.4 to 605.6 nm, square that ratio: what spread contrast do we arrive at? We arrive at 2.7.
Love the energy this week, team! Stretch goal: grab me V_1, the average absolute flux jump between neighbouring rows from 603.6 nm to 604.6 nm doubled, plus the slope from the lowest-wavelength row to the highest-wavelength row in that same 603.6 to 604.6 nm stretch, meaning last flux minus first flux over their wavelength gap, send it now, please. 0.37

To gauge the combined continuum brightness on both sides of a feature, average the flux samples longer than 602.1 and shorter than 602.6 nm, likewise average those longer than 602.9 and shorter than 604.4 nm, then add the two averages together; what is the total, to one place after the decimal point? 19.6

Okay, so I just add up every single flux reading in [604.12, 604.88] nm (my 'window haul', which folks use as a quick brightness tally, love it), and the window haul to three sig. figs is 29.6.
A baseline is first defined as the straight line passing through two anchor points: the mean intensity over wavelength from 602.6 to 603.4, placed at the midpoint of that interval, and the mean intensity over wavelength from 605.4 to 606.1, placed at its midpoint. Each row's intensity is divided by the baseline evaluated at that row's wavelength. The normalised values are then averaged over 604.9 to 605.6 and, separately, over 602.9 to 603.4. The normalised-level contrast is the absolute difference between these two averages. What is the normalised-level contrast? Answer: 0.078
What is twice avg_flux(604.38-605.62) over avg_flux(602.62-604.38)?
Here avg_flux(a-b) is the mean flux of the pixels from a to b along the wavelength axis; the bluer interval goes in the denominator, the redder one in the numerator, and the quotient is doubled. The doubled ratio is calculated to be 2.00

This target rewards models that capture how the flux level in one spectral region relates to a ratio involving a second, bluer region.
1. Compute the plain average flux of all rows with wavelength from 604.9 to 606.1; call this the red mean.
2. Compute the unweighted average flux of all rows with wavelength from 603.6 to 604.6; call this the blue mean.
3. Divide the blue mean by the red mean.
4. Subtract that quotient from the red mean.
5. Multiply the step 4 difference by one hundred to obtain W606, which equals 824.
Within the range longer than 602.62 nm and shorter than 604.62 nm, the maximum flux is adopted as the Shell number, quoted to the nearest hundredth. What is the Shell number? 10.70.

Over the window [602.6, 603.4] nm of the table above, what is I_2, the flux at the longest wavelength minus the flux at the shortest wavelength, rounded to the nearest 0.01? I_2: -1.47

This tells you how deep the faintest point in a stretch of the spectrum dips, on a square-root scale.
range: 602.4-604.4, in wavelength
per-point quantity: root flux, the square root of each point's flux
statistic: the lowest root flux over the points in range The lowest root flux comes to 3.04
